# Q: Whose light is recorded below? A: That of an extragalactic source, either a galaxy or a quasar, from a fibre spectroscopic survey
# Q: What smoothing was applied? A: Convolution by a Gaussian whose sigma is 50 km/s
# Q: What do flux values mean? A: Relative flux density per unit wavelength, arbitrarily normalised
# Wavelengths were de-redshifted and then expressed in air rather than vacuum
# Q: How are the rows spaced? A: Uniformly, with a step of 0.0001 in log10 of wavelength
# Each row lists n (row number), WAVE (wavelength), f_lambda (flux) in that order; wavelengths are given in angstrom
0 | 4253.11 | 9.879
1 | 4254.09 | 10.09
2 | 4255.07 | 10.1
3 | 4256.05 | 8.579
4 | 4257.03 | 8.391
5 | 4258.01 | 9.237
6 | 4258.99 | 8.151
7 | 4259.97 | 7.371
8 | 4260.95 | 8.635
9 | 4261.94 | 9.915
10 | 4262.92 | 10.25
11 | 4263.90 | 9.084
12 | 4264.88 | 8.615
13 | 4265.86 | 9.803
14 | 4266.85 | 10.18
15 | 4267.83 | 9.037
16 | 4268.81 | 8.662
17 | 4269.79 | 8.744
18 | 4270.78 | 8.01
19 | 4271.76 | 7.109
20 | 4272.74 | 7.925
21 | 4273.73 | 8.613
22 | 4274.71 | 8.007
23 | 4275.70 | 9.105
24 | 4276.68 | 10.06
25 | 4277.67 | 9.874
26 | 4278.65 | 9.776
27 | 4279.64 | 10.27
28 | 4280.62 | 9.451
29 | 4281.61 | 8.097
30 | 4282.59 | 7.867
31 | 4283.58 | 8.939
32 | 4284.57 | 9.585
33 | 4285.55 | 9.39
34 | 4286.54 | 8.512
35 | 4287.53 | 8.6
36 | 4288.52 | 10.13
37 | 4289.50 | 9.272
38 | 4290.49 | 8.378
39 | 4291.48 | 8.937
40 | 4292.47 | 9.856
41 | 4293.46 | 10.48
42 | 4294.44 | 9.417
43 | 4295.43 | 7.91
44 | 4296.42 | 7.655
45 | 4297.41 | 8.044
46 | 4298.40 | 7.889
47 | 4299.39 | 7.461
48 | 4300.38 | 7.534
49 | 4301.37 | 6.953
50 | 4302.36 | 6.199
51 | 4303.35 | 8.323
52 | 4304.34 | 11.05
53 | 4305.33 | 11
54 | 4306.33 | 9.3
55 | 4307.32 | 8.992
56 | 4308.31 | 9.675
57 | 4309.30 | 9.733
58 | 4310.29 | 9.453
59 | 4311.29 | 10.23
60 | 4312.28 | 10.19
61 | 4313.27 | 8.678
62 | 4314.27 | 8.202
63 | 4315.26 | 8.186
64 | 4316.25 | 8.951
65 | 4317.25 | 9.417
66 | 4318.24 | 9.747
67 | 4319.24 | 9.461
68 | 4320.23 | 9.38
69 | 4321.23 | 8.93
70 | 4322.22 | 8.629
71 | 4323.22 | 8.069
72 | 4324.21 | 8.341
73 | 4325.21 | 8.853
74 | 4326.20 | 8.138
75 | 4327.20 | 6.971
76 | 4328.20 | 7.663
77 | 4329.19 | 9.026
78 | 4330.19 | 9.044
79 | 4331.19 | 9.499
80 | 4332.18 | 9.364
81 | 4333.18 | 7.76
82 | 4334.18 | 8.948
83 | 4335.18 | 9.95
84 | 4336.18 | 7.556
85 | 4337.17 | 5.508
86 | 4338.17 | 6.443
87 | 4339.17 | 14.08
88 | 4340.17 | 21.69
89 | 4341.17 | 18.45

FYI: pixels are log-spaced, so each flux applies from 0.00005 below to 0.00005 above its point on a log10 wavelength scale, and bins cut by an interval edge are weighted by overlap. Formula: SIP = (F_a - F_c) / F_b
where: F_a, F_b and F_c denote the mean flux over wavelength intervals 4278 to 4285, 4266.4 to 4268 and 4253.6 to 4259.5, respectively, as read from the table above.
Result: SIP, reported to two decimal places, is 0.01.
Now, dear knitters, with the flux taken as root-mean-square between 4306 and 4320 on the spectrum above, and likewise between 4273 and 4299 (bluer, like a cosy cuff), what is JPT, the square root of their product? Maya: 9.2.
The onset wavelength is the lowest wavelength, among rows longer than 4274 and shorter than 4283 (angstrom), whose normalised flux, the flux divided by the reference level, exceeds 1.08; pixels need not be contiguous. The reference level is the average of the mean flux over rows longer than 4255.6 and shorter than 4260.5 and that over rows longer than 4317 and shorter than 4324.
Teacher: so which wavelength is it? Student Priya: 4276.68 angstrom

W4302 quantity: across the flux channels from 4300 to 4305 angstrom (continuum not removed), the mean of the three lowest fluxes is 6.9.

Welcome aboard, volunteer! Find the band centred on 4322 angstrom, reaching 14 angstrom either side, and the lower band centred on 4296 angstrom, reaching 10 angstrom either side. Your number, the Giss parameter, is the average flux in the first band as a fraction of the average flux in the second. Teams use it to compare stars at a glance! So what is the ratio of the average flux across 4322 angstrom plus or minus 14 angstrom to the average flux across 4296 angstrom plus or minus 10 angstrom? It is 1.03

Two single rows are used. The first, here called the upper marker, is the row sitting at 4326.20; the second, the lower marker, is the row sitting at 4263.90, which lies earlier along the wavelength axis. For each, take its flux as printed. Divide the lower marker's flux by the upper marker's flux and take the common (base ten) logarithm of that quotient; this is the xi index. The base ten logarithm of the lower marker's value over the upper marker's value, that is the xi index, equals 0.05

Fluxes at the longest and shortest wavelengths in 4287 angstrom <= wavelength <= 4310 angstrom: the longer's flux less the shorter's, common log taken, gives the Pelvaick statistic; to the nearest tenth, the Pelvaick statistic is 0.1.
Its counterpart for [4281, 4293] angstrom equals 0.2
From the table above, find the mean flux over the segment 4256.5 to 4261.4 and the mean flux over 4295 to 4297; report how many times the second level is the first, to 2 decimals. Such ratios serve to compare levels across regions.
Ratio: 0.93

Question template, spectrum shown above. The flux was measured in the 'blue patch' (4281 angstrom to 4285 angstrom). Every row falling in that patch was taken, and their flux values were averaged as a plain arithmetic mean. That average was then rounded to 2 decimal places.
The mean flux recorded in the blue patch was 8.62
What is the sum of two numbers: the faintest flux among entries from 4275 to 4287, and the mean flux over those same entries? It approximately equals 17.1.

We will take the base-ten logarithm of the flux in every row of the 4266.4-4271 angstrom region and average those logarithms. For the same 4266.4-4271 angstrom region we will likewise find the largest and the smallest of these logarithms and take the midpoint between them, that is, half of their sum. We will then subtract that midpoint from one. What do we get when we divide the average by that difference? 21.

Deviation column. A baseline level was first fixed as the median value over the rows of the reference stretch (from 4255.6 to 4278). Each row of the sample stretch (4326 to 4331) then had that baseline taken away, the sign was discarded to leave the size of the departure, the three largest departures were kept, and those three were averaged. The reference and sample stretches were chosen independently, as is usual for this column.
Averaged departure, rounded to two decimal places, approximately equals 1.07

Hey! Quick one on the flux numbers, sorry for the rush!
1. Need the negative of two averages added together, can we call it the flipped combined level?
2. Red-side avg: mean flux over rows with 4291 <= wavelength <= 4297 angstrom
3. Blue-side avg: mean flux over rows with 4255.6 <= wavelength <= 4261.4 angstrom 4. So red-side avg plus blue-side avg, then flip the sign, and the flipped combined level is -17.4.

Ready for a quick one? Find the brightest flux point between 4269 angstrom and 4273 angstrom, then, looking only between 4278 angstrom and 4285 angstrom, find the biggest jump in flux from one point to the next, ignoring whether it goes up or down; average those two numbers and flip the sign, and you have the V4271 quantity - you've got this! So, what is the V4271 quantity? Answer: -5.0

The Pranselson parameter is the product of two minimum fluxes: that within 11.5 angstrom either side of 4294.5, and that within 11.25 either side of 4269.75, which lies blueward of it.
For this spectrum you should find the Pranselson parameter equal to 44.1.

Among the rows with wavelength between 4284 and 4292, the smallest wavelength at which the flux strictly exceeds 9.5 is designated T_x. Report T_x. 4284.57 angstrom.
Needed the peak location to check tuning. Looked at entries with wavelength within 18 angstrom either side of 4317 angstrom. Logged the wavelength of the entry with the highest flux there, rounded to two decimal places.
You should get 4304.34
